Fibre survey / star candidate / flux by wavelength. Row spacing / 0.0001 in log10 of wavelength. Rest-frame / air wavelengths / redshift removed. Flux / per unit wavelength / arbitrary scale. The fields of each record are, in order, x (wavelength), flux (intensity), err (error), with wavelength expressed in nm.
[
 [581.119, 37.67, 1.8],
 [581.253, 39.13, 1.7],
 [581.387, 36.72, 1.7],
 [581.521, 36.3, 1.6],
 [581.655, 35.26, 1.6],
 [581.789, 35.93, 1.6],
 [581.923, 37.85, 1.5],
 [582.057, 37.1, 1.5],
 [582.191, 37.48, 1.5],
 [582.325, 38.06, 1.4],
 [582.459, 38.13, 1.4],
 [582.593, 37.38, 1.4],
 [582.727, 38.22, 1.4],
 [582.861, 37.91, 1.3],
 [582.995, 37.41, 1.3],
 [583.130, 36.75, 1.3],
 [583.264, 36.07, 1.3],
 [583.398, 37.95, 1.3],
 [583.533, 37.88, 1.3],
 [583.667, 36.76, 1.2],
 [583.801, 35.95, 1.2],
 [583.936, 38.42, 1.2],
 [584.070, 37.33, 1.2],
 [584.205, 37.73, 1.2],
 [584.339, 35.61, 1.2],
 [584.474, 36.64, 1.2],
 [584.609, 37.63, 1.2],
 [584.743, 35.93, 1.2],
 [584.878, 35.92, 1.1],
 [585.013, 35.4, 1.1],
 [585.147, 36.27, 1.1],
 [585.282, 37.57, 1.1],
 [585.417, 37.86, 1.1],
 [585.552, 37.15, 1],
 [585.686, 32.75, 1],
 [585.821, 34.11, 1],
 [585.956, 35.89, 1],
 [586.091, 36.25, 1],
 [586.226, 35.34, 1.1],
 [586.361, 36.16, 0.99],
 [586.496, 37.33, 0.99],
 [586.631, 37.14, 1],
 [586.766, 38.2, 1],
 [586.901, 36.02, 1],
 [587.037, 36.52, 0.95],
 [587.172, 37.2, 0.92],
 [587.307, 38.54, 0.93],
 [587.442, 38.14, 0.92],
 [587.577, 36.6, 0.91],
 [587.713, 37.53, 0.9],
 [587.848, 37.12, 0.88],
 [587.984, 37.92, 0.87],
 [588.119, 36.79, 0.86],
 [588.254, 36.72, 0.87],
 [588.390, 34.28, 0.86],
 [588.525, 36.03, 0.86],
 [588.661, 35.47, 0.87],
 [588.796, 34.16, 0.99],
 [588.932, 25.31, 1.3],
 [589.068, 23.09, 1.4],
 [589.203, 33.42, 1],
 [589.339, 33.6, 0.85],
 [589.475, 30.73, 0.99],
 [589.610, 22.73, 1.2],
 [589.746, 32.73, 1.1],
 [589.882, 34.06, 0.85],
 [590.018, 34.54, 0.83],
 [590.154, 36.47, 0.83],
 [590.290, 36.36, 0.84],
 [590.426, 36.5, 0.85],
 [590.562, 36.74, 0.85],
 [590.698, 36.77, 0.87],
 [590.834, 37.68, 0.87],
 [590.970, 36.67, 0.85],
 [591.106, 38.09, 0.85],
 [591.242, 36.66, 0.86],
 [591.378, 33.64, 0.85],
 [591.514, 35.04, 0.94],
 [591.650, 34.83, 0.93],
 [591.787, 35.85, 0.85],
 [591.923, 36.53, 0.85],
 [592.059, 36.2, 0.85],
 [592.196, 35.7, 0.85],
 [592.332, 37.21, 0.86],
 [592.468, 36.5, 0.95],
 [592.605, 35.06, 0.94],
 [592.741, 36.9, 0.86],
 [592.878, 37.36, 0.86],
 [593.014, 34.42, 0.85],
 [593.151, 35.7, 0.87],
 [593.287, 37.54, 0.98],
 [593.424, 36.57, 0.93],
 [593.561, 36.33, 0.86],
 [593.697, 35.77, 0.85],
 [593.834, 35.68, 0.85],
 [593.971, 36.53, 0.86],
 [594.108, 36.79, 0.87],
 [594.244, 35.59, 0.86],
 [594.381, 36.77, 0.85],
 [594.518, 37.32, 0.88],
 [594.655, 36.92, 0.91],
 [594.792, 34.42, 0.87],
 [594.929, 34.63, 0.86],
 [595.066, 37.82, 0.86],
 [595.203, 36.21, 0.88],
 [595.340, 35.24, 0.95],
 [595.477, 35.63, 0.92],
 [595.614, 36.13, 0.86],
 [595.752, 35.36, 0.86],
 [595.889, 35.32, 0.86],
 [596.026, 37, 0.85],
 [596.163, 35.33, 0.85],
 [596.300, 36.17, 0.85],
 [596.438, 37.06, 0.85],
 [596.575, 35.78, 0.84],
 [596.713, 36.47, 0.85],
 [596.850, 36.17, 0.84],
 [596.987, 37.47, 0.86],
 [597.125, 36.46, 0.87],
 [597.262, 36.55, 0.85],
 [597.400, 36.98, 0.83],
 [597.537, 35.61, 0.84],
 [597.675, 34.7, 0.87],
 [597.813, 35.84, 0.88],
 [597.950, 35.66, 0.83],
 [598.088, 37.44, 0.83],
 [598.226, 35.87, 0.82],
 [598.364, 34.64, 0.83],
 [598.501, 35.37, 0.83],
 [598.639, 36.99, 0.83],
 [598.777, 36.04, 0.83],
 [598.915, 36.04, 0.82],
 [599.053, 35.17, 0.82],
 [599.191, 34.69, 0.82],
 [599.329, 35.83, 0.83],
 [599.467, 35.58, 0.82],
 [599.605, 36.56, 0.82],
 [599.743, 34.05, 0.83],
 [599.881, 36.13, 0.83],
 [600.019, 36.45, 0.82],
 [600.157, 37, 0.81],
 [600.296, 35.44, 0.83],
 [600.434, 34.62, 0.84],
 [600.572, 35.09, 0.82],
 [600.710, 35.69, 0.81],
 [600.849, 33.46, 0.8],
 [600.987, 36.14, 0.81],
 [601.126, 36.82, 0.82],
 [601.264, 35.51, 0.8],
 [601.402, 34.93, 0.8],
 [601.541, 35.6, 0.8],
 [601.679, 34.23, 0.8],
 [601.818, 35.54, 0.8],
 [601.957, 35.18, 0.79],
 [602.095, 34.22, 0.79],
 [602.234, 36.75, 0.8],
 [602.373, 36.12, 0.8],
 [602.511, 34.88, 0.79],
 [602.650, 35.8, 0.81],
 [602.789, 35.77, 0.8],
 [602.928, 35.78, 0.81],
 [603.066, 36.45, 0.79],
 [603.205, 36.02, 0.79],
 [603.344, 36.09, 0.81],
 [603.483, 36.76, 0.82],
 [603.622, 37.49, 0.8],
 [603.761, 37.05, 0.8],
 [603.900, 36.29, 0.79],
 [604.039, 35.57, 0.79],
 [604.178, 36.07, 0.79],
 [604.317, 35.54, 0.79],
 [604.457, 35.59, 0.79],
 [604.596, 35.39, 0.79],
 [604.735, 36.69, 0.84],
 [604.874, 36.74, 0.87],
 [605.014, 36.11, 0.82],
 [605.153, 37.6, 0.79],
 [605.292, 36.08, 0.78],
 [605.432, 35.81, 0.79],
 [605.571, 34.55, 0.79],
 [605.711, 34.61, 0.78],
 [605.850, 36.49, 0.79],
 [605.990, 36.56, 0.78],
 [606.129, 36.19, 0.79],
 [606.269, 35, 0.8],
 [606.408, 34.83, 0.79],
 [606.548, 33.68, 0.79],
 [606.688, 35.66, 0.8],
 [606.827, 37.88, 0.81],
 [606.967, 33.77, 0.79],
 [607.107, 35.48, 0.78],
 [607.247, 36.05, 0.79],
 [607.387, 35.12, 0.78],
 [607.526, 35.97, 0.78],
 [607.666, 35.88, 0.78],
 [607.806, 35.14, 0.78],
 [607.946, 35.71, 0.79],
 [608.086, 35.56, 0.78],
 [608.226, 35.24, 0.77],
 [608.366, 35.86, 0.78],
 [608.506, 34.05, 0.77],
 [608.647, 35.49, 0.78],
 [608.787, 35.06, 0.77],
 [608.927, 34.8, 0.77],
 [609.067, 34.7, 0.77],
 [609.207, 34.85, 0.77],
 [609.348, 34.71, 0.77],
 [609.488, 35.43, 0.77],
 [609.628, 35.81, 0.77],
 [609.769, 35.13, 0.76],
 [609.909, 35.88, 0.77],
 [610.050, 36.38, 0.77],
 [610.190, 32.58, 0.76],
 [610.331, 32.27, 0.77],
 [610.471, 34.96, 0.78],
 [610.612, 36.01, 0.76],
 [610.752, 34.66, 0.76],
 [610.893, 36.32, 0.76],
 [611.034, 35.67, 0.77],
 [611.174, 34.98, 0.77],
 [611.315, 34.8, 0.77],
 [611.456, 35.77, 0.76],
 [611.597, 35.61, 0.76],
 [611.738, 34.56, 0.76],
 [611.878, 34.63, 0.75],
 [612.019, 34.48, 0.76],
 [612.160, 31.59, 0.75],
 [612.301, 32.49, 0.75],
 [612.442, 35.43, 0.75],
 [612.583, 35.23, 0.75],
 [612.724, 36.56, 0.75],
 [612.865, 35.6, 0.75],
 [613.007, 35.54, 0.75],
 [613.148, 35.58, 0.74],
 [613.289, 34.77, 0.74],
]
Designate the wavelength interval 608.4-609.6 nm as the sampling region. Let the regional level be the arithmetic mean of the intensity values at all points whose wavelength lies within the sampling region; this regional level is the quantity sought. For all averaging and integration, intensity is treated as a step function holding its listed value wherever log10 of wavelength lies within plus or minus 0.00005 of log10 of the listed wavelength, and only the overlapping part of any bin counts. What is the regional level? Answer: 34.9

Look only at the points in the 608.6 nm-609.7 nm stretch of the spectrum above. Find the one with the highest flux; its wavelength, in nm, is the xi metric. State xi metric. 609.628 nm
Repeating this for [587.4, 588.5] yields 587.442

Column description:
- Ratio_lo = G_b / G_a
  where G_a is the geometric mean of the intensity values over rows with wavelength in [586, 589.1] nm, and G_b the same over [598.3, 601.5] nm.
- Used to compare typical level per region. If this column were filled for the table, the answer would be 1.01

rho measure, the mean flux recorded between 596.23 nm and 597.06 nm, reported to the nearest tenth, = 36.5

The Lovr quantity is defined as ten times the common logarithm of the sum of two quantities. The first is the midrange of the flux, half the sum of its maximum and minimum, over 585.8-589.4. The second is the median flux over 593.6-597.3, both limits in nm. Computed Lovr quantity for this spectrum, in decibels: 18.3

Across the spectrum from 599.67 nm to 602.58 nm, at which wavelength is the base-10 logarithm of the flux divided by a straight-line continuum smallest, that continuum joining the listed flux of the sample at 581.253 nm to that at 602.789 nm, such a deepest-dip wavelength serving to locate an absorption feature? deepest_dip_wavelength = 600.849 nm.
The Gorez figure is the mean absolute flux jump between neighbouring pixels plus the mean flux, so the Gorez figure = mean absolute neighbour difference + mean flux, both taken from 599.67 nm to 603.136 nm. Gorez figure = 36.5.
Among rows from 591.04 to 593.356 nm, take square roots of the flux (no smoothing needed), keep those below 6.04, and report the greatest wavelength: 593.151 nm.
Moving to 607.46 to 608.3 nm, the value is 608.226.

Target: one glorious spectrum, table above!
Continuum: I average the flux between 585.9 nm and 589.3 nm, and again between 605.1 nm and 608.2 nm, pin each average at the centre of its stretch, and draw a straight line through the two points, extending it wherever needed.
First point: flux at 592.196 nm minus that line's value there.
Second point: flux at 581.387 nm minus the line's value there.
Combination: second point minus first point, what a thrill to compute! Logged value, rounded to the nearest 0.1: 1.1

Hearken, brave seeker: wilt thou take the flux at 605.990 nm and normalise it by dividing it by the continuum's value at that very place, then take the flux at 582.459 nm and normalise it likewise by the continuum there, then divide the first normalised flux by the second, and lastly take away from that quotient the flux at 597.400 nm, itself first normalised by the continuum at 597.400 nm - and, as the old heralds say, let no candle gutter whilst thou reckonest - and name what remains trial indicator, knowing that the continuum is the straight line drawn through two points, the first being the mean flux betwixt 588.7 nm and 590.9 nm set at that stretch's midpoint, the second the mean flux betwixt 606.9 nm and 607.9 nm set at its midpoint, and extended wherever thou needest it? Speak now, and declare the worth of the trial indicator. -0.22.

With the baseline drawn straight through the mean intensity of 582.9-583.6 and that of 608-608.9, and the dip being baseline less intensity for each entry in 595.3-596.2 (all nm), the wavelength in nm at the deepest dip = 595.340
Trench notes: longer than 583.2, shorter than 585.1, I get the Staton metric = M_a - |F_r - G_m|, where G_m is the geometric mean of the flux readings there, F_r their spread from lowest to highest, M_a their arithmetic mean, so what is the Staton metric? 3.0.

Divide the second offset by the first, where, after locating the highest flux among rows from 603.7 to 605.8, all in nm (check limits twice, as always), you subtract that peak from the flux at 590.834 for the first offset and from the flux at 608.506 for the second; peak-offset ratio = -44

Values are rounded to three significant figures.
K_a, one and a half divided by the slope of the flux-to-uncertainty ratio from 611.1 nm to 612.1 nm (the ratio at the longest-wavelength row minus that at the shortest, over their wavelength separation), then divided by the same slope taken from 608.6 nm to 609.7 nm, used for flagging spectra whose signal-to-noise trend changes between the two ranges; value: -20.5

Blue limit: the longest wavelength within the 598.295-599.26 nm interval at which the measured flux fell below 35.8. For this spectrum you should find 599.191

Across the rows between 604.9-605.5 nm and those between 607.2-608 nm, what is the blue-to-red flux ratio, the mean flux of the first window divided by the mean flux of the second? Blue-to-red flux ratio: 1.02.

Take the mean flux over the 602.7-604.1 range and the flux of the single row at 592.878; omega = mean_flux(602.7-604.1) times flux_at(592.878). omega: 1357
